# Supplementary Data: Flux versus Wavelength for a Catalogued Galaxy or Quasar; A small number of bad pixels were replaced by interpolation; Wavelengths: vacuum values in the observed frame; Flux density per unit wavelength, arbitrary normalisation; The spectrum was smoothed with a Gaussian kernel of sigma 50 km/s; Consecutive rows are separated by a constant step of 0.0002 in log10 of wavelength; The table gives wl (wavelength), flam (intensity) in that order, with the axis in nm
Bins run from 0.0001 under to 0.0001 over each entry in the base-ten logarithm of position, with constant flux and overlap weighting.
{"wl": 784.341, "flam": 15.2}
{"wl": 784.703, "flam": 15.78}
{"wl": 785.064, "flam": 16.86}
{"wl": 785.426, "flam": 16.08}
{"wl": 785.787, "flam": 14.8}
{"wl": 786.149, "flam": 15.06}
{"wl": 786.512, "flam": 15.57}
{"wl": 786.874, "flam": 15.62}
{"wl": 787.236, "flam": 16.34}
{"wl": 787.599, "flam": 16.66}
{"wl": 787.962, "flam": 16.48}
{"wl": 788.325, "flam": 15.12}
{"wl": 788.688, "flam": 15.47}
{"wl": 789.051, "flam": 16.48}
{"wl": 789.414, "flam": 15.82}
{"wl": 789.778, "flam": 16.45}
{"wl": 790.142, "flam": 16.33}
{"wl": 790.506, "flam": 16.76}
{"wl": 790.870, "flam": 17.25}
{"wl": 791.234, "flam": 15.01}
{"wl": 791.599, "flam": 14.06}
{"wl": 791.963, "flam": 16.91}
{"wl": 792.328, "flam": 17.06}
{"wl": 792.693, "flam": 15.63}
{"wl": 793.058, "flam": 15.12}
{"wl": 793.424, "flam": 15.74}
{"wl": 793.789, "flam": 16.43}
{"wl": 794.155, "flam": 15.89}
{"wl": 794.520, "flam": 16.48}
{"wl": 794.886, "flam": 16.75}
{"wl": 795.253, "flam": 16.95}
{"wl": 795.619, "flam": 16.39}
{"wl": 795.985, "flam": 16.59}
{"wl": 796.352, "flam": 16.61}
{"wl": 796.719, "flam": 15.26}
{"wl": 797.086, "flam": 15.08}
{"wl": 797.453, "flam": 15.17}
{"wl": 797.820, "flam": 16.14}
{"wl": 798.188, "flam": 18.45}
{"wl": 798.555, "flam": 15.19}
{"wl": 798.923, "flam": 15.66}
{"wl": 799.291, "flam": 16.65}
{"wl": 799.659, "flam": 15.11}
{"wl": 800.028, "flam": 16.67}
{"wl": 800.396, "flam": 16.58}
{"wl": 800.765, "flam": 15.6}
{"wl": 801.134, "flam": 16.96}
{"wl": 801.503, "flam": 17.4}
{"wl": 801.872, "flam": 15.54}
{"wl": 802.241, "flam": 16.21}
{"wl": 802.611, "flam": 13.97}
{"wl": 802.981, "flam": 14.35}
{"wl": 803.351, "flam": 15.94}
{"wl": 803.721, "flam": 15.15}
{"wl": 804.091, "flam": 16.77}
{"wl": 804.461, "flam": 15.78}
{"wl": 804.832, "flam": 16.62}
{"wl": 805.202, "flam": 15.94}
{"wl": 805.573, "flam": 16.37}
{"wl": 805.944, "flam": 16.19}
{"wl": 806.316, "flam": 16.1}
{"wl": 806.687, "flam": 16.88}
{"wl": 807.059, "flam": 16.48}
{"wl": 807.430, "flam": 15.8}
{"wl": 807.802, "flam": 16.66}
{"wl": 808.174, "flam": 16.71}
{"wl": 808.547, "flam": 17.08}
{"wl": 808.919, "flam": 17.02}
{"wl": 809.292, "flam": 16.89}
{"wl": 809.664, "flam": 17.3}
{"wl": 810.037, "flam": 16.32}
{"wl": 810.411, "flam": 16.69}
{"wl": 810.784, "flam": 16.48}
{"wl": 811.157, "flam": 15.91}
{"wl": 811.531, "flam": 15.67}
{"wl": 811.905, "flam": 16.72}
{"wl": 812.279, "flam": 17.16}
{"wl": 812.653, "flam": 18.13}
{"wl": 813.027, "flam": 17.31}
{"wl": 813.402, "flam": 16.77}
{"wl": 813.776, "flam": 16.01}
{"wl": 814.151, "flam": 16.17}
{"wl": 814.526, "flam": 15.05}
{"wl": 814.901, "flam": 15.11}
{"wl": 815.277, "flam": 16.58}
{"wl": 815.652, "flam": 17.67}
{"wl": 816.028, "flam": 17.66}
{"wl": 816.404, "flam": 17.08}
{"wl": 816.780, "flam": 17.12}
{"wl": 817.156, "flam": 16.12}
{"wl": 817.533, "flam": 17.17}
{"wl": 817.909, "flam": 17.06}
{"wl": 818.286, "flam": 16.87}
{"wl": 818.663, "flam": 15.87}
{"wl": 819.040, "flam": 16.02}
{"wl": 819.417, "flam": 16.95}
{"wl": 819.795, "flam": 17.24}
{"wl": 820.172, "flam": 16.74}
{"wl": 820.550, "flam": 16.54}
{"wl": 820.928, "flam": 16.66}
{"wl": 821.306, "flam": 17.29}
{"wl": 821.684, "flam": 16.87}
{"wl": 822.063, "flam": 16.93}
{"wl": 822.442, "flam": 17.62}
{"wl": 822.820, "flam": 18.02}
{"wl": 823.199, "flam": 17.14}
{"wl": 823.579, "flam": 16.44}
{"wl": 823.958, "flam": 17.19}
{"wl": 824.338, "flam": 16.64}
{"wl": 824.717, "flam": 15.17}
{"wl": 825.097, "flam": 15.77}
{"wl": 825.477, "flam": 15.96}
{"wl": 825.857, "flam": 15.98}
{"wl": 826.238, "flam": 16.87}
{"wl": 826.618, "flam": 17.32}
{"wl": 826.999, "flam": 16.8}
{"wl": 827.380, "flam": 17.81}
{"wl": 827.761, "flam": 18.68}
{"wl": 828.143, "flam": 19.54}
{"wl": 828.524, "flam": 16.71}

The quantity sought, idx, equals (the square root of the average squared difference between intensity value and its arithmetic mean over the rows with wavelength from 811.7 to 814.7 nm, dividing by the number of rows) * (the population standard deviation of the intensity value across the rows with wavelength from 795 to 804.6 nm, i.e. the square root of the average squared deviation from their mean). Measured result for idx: 0.84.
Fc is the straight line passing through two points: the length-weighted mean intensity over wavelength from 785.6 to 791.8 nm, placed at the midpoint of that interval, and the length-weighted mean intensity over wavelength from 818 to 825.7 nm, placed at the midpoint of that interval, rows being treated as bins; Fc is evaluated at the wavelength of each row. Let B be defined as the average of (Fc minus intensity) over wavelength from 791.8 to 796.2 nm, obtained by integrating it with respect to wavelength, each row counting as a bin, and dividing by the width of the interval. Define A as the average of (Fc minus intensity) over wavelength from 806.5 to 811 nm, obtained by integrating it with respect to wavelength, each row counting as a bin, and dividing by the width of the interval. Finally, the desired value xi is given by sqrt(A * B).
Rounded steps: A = -0.33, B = -0.35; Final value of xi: 0.34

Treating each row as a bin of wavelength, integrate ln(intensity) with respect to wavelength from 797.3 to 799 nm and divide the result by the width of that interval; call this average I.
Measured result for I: 2.78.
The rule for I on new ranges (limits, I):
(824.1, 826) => 2.77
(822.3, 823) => 2.88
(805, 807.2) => 2.79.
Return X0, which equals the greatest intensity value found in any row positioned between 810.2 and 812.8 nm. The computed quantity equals 18.13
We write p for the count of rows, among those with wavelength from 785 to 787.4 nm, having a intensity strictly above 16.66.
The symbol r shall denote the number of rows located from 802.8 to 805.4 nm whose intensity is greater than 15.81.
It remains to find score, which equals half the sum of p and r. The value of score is 2.5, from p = 1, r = 4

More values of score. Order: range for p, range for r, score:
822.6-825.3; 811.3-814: 4.5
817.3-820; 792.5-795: 4.5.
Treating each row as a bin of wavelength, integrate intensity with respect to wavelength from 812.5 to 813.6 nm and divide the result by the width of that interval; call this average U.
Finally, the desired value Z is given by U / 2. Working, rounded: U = 17.4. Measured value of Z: 8.7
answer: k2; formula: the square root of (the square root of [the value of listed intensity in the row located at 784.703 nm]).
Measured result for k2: 1.99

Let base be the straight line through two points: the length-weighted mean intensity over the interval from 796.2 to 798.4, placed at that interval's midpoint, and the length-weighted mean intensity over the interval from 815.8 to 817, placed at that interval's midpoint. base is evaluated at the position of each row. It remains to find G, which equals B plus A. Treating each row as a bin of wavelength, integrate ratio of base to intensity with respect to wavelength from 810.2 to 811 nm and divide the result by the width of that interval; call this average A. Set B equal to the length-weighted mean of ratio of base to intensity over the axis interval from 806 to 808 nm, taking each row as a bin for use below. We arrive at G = 2.04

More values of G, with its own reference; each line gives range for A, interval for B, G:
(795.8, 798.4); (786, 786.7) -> 2.01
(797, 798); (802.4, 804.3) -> 2.13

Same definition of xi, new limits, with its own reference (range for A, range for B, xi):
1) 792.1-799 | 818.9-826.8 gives 0.04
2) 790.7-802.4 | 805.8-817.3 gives 0.13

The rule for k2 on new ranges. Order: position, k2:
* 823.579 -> 2.01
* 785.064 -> 2.03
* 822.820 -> 2.06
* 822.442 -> 2.05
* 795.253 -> 2.03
